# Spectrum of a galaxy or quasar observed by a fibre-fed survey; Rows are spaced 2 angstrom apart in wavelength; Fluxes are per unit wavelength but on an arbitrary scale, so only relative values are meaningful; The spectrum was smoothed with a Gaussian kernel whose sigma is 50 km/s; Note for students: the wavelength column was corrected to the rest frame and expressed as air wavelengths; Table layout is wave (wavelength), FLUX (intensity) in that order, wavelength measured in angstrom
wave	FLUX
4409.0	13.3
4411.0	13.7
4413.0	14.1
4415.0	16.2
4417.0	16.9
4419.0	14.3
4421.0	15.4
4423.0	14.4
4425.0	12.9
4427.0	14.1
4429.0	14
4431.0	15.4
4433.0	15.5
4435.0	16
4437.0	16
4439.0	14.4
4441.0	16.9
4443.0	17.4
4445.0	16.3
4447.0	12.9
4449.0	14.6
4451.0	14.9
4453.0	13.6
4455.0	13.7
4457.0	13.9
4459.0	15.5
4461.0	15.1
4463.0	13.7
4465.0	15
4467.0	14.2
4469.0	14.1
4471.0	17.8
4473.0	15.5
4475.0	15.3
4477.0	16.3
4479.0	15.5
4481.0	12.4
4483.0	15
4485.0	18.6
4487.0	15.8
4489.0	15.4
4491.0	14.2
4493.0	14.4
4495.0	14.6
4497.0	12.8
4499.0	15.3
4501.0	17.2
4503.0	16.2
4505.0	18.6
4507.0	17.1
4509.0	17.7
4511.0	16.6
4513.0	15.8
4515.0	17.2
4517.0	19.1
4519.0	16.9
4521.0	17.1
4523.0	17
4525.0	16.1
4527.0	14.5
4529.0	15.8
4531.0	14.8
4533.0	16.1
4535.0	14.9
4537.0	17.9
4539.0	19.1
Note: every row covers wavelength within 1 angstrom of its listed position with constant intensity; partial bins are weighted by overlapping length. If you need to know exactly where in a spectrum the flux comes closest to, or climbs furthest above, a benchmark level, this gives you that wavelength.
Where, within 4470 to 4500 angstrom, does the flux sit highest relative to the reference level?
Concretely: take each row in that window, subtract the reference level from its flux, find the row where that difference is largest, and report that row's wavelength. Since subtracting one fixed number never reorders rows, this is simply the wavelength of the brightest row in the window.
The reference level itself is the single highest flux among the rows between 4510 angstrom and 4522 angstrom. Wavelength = 4485.0 angstrom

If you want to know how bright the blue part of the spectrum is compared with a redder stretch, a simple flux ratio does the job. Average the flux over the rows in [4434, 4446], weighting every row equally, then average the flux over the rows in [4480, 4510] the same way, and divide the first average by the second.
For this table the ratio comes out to 1.03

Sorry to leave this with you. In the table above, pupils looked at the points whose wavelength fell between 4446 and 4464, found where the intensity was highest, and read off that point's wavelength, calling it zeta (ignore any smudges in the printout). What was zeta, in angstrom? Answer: 4459.0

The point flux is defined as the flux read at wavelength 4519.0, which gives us 16.9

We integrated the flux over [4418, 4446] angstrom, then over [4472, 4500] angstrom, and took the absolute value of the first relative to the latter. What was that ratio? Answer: 1.01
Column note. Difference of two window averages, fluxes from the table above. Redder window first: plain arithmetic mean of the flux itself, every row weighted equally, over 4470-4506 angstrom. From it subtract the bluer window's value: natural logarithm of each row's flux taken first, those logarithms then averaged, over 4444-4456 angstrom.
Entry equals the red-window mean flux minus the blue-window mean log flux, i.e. 12.9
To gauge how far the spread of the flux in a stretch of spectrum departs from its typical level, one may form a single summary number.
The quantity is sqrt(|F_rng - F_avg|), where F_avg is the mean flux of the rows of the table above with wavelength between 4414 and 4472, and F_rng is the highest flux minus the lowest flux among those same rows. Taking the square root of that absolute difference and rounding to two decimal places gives 3.18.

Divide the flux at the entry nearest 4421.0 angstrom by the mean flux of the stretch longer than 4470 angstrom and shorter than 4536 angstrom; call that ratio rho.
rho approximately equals 0.96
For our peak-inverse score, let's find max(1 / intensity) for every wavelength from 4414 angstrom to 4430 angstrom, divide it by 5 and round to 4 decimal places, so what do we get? 0.0155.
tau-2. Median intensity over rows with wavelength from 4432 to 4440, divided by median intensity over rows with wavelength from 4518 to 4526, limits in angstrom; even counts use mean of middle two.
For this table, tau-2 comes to 0.93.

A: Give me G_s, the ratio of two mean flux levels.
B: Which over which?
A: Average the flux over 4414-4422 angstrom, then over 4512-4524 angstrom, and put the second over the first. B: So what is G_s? 1.09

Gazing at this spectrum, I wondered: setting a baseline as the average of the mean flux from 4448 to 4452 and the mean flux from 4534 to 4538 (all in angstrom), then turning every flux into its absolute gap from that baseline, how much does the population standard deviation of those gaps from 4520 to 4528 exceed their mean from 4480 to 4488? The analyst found -1.4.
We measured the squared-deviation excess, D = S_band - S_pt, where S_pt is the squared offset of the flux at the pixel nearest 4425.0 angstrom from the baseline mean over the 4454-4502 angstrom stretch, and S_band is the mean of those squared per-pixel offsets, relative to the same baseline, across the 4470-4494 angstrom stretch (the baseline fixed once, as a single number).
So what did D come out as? -2.1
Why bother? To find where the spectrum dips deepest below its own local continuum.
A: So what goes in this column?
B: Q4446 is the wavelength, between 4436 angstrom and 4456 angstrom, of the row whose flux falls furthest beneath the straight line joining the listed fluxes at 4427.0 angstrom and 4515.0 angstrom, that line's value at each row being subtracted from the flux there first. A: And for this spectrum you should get 4447.0 angstrom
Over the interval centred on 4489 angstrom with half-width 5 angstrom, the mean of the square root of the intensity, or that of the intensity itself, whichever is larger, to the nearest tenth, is 15.7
